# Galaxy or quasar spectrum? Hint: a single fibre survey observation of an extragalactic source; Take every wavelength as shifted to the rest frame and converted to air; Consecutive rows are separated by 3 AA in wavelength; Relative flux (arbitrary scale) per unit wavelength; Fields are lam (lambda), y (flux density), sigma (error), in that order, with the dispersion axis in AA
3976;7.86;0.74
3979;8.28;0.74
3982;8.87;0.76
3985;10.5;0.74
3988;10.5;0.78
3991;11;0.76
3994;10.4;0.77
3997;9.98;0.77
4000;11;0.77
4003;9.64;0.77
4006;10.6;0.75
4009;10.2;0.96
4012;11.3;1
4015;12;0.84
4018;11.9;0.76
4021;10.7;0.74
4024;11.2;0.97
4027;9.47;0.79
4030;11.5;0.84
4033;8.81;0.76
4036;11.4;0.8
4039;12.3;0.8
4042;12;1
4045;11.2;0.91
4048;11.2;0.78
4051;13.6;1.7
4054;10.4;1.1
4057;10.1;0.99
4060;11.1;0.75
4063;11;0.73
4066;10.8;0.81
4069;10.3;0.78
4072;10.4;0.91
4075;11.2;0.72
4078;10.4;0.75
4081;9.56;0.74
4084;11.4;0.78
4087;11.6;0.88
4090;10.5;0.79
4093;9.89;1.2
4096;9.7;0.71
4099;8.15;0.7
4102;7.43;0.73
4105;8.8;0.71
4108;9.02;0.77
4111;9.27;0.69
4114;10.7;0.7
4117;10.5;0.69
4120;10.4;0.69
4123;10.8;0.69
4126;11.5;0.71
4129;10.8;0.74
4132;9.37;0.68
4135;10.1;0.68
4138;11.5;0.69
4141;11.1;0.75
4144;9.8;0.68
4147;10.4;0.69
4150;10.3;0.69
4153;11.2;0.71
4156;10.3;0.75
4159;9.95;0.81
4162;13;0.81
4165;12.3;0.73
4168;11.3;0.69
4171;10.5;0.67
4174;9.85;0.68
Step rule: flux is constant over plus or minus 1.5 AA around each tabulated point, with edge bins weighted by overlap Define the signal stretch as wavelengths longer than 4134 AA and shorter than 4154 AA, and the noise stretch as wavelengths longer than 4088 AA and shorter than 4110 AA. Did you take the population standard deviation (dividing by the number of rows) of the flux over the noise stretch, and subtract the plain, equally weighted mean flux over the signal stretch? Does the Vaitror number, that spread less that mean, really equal -9.6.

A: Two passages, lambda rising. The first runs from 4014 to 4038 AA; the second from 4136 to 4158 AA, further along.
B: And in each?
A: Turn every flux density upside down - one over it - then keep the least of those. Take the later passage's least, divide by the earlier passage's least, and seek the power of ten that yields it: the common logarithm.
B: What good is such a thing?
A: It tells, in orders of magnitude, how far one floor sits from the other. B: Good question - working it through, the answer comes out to 0.02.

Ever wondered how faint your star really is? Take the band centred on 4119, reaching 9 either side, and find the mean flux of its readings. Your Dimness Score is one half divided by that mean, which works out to 0.047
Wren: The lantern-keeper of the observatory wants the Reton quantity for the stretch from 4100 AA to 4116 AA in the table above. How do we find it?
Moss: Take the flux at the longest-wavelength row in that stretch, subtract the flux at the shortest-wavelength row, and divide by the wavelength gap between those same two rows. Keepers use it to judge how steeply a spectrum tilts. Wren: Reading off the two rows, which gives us 0.27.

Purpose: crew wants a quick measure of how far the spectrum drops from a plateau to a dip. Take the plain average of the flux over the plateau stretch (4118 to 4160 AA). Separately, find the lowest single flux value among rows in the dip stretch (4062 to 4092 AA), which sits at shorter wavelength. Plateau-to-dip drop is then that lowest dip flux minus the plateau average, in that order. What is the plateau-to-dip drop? -0.98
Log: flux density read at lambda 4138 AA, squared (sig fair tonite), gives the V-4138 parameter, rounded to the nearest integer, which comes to 132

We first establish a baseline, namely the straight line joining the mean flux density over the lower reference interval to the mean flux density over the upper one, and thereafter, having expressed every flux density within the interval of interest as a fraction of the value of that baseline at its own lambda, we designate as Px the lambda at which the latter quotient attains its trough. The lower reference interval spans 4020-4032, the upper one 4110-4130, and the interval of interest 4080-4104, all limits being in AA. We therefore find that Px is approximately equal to 4102 AA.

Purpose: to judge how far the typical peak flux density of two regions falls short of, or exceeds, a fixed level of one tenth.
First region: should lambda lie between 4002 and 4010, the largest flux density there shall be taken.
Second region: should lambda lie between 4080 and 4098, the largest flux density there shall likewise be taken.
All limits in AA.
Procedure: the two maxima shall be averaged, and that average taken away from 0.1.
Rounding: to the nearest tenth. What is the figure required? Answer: -11.0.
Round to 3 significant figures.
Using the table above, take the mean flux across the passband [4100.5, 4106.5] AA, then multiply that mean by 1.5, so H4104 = 12.2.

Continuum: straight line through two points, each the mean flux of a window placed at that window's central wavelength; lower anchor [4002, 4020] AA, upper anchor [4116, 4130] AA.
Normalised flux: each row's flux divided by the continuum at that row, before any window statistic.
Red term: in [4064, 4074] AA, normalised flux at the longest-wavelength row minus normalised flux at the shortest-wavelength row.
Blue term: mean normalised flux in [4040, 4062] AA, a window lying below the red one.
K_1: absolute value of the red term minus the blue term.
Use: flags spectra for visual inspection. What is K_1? 1.08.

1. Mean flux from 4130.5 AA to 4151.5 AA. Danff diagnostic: 10.4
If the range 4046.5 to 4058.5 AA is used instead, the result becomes 11.3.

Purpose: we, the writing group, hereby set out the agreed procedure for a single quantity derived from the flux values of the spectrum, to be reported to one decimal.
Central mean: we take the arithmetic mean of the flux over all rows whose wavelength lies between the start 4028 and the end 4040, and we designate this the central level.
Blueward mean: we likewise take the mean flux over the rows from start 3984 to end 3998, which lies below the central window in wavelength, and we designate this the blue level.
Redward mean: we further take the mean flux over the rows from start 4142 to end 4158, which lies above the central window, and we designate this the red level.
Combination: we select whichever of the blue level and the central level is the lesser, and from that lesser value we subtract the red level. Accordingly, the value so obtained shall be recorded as 0.1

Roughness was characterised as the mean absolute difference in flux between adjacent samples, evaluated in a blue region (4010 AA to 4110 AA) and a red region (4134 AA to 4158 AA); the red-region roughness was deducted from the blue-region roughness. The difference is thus 0.19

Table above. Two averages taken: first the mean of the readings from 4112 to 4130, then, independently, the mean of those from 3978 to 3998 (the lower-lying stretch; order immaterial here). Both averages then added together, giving 20.7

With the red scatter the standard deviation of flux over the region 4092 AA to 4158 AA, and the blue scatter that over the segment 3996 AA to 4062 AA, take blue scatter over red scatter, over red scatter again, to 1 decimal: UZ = 1.0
